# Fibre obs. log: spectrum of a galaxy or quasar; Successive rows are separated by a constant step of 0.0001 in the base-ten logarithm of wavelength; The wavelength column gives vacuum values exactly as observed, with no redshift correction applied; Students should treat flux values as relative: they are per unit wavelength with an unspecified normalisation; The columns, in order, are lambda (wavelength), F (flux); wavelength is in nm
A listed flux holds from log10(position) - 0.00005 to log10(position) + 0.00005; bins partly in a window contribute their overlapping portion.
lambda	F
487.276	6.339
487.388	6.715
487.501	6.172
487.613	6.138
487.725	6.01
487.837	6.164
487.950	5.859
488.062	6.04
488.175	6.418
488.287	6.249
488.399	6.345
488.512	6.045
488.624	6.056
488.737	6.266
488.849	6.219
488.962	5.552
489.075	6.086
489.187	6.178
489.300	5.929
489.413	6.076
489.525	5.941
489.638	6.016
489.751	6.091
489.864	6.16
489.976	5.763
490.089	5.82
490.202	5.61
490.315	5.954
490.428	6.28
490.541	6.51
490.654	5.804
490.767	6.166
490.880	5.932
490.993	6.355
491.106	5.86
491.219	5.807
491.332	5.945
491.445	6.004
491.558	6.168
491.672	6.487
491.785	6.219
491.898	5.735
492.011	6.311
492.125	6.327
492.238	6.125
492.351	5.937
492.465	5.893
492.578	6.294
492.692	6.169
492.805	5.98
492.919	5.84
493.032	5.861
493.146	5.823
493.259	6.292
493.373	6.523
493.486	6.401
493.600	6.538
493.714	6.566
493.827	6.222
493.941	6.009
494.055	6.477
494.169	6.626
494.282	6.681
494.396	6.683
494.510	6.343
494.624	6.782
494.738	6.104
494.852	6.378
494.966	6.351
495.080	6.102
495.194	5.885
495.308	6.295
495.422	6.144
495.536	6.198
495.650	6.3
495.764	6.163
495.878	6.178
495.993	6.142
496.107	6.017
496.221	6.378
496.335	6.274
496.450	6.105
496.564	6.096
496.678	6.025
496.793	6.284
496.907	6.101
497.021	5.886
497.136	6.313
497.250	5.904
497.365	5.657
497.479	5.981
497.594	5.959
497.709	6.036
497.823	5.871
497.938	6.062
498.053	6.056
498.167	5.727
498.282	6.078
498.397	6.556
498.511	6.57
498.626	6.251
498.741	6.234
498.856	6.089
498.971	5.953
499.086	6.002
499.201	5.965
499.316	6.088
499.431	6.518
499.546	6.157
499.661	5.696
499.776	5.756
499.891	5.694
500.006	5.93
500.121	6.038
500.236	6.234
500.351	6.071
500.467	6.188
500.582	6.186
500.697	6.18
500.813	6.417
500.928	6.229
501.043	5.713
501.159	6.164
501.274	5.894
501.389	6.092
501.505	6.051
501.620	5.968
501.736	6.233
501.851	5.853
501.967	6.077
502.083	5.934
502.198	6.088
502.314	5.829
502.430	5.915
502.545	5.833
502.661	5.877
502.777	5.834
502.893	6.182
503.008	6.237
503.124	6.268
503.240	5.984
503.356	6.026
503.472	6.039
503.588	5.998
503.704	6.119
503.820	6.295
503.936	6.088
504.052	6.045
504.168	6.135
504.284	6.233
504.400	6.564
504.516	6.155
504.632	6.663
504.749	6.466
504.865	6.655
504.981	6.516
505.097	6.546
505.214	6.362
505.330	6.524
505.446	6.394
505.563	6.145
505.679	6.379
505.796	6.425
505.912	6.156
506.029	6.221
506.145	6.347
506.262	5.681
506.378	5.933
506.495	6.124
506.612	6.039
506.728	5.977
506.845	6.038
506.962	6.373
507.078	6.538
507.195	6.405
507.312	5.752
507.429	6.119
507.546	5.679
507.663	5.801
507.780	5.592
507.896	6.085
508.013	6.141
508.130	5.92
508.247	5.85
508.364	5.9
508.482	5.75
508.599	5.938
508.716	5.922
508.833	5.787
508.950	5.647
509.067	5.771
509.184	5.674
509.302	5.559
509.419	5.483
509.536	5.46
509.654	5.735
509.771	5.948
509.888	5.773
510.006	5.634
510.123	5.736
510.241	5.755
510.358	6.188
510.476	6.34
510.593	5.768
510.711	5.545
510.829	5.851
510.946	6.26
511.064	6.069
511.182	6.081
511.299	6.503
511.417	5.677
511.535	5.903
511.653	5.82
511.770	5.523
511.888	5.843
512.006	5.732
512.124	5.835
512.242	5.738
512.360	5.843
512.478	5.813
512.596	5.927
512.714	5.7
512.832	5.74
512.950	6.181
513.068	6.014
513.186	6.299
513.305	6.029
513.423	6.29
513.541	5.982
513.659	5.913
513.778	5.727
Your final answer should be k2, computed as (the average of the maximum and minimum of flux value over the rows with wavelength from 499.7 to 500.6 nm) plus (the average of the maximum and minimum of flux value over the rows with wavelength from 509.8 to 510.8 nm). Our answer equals 11.9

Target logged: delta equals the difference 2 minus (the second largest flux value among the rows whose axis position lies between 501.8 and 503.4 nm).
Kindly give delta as -4.24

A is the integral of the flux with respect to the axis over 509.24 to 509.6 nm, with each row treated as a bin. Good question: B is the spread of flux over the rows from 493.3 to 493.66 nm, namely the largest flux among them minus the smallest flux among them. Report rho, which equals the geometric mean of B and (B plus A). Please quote 0.5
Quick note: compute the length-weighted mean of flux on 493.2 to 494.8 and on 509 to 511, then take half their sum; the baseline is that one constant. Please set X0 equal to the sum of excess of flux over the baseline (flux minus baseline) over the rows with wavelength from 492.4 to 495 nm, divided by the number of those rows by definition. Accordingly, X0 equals 0.18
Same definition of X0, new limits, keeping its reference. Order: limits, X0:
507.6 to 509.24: -0.28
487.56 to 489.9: -0.03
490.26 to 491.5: -0.06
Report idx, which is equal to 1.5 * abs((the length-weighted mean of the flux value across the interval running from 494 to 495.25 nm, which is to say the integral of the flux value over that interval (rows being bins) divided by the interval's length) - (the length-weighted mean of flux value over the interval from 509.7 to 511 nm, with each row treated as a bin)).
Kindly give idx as 0.77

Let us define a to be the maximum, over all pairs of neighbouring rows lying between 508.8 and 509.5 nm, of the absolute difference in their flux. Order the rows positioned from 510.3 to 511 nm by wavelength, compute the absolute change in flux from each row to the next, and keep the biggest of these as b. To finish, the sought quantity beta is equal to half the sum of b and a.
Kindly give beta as 0.36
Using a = 0.14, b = 0.57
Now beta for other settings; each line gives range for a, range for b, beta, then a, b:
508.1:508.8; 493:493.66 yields 0.33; 0.19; 0.47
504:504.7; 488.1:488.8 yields 0.40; 0.51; 0.30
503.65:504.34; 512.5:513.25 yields 0.32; 0.21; 0.44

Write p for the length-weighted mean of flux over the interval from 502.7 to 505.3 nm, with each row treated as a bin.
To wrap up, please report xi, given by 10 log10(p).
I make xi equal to 7.96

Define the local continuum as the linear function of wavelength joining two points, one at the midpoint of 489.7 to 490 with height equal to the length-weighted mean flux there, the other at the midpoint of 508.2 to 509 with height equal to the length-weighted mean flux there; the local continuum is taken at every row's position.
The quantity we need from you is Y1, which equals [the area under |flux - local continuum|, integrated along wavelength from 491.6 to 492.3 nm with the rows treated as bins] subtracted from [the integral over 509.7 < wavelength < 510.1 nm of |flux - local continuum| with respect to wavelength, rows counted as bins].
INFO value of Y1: -0.15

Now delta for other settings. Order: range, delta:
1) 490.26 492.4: -4.49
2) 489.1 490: -4.16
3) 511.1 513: -4.18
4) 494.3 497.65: -4.68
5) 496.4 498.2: -4.28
